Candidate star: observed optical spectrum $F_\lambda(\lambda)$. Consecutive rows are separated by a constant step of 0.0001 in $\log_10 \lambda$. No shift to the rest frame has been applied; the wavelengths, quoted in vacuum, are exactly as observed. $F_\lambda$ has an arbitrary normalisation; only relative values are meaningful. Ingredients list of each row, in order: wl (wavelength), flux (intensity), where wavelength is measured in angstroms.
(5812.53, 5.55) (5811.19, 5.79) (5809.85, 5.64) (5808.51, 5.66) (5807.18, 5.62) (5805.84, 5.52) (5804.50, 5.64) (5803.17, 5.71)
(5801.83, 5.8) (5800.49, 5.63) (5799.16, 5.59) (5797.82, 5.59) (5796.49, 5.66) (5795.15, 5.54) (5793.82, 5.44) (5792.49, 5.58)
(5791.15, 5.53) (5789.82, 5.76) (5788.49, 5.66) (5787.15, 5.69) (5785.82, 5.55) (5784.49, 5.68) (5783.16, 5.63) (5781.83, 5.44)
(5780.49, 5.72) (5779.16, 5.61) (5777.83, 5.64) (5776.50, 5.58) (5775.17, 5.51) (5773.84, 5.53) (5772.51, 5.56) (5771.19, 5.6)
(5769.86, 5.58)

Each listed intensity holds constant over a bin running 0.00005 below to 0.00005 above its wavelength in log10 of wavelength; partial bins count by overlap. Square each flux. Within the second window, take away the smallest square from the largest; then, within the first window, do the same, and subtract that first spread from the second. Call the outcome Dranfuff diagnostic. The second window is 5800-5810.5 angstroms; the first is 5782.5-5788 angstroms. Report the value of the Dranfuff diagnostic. 2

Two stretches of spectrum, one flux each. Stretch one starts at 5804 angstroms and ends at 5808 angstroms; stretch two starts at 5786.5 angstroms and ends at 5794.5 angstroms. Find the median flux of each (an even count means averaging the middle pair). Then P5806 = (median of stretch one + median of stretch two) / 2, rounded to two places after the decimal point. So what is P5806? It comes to 5.62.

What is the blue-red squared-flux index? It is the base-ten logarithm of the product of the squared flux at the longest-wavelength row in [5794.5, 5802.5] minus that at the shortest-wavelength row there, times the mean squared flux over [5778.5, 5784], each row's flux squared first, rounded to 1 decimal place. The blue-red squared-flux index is 2.0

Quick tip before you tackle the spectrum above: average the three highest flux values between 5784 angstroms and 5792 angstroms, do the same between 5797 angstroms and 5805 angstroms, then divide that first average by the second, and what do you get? 0.999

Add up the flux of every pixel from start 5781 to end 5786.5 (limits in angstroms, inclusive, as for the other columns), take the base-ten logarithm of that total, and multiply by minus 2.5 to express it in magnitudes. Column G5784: -3.37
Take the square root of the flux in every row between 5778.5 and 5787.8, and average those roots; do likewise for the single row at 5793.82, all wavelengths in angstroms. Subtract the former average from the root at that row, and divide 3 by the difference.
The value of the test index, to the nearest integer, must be -80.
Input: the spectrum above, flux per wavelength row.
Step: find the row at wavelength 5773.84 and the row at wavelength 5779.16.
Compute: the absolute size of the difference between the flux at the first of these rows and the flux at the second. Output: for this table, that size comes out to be 0.08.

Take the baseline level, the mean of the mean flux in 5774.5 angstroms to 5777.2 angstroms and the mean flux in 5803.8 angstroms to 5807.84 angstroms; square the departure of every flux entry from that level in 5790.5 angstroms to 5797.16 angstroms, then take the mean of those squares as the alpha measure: 0.0055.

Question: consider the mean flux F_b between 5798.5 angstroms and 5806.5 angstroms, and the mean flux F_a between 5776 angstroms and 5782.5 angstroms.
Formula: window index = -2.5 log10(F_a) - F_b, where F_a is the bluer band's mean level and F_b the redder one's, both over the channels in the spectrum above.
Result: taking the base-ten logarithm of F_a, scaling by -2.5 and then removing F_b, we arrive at -7.52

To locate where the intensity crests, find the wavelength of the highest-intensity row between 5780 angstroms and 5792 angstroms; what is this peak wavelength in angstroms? 5789.82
